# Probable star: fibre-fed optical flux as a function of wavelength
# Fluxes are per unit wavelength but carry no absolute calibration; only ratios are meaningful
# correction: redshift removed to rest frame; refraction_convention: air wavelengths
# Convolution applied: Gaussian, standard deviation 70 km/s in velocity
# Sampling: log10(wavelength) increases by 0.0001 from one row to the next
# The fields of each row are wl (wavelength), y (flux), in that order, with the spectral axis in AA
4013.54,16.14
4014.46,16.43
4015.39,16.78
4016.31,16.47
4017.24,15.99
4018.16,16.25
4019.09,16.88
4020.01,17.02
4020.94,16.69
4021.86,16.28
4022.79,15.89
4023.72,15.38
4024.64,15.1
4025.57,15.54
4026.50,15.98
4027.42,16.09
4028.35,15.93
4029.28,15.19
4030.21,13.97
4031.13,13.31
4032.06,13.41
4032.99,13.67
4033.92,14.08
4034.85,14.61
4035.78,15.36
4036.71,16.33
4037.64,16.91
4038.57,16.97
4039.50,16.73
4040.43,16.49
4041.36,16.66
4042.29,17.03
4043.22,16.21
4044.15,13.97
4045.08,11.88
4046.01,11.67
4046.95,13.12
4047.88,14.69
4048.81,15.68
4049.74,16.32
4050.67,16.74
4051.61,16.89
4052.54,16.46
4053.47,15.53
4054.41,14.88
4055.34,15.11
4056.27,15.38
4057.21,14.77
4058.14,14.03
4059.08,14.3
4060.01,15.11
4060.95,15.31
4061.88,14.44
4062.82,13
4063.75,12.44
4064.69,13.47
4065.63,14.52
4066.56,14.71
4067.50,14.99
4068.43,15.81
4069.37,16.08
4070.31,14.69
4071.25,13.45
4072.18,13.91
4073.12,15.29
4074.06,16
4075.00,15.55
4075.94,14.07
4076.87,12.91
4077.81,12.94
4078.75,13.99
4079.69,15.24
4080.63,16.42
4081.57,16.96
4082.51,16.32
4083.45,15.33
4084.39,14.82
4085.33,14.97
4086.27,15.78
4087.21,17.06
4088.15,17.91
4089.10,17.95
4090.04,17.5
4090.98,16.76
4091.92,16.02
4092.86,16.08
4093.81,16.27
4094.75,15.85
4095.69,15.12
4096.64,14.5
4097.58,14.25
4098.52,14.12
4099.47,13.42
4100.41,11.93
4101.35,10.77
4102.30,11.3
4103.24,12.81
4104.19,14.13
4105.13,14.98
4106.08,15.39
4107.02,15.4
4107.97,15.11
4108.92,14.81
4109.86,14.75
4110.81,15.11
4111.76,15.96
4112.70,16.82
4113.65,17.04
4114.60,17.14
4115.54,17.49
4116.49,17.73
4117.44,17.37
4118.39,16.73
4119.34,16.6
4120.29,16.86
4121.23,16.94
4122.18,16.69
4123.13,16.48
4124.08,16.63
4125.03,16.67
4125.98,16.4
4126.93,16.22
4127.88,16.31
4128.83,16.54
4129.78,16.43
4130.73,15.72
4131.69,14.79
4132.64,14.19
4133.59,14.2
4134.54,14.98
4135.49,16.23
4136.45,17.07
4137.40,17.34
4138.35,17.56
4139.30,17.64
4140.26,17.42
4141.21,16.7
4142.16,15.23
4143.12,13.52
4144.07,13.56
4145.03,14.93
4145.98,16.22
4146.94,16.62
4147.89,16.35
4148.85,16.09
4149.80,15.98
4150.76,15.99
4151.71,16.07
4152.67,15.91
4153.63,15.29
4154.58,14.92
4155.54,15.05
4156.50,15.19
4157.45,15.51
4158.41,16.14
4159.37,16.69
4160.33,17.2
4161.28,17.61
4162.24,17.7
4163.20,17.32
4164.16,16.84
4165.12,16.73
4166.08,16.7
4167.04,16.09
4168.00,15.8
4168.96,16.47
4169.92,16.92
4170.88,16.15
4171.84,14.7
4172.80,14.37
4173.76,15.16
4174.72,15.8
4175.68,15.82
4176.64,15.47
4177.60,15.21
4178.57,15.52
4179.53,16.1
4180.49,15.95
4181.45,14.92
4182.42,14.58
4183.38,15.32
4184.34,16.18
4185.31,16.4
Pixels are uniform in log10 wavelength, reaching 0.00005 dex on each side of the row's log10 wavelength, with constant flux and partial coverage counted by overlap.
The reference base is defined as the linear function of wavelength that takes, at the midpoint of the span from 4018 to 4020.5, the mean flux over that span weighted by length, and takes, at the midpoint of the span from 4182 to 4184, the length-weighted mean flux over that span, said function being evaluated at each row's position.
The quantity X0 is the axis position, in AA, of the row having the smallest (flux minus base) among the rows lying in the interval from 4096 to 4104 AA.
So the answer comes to 4101.35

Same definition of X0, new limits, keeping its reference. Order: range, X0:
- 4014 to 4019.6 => 4017.24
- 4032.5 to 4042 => 4032.99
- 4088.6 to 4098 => 4097.58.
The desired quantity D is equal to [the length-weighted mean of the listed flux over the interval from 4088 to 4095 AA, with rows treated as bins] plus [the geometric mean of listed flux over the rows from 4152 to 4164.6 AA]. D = 33.0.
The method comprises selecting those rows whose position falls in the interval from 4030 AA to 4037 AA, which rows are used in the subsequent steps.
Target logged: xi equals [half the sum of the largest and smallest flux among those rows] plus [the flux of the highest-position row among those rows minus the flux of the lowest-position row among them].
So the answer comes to 17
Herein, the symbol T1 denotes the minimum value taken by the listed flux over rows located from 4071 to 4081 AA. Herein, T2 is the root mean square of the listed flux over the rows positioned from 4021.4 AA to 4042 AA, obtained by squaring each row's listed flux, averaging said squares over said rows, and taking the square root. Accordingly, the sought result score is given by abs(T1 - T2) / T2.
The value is 0.17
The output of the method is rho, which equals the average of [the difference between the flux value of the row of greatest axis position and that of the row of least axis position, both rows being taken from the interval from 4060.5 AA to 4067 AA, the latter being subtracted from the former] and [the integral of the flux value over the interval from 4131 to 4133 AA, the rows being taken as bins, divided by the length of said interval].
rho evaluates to 7.0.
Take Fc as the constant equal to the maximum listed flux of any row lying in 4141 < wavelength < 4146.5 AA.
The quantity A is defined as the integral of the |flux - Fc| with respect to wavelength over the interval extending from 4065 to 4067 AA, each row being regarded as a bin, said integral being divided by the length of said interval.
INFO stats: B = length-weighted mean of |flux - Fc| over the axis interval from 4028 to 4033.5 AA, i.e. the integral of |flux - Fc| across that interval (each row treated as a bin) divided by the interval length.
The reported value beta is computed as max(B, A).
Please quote 2.5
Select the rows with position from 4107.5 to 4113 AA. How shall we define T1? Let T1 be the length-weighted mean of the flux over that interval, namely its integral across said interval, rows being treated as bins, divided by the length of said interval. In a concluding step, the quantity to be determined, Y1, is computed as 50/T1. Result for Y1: 3.2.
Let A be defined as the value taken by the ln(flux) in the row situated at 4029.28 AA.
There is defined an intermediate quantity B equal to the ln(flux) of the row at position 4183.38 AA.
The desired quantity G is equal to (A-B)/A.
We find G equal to 0.00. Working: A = 2.72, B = 2.73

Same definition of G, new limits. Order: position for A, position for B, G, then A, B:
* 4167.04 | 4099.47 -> 0.07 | 2.78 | 2.60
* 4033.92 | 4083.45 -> -0.03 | 2.64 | 2.73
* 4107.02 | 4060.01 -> 0.01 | 2.73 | 2.72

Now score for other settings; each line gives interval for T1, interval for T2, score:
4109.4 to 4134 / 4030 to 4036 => 0.01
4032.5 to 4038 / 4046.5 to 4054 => 0.13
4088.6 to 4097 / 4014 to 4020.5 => 0.12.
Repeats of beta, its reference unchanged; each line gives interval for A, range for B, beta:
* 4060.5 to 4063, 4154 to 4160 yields 2.3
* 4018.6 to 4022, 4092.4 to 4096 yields 0.8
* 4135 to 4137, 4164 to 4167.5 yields 0.4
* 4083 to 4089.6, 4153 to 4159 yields 1.3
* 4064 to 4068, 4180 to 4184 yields 2.4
